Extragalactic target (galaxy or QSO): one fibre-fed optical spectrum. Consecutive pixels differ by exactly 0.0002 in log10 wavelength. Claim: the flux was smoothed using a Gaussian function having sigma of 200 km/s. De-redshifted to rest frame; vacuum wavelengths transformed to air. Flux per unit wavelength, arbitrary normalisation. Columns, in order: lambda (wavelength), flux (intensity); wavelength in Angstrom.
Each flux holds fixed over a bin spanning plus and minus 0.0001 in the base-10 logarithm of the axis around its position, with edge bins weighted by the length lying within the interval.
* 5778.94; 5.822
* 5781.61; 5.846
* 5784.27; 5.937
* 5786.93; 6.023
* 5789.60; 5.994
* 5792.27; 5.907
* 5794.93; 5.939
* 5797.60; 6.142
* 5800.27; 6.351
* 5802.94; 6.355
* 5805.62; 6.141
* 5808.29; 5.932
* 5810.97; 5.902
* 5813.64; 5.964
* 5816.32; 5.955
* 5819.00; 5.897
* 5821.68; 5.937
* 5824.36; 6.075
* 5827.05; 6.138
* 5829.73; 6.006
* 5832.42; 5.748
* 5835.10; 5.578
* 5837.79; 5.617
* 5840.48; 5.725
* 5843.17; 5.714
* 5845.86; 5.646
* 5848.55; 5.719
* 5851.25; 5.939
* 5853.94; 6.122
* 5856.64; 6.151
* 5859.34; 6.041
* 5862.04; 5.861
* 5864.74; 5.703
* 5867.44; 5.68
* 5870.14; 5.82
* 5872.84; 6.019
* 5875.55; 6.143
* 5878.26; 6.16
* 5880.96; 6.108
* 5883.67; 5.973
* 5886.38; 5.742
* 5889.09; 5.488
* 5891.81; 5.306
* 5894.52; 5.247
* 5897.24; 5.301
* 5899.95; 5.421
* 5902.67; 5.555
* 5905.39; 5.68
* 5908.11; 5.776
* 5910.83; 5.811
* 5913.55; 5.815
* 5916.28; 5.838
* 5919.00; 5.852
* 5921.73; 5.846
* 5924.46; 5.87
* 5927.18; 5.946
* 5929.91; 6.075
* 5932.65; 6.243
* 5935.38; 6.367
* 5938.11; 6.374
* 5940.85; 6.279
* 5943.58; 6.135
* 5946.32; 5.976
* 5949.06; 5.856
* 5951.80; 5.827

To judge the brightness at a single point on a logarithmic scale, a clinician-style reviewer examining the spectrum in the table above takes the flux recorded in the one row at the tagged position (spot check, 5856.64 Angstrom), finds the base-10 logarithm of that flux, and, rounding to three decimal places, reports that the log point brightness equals 0.789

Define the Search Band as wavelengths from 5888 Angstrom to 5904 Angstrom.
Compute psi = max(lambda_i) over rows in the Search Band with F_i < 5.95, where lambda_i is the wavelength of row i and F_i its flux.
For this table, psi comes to 5902.67 Angstrom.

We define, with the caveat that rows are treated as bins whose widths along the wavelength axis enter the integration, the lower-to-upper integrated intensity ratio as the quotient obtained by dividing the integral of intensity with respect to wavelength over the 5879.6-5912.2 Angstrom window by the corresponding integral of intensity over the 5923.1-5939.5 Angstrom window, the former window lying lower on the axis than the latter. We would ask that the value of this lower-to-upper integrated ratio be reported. 1.8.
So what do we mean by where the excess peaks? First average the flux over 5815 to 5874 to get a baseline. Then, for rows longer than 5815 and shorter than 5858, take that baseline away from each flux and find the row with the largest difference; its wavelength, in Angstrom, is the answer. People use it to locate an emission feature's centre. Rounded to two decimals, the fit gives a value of 5856.64 Angstrom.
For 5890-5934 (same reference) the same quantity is 5932.65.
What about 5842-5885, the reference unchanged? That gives 5878.26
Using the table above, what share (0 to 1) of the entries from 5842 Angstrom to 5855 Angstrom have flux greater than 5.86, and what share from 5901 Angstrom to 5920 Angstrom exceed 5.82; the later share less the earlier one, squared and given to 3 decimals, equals 0.013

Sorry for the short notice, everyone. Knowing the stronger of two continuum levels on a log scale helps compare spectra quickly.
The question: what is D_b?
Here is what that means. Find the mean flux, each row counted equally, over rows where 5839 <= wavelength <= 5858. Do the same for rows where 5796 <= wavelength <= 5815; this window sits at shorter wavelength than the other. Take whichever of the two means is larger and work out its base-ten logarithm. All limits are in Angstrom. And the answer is 0.786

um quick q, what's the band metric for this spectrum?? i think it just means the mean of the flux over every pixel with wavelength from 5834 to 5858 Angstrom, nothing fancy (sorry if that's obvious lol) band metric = 5.80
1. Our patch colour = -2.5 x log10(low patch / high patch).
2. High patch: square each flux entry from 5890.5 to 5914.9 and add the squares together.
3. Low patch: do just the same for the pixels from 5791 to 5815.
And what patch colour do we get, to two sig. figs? -0.20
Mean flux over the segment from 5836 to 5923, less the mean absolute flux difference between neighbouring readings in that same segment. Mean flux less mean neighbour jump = 5.67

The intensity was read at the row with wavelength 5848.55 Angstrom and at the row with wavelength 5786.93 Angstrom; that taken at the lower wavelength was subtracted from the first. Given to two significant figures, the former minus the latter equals -0.30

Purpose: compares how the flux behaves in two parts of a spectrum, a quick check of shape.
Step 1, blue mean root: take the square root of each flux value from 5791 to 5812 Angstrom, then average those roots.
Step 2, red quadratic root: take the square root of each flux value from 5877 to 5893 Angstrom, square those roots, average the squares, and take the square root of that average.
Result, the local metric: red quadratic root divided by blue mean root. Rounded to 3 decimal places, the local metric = 0.976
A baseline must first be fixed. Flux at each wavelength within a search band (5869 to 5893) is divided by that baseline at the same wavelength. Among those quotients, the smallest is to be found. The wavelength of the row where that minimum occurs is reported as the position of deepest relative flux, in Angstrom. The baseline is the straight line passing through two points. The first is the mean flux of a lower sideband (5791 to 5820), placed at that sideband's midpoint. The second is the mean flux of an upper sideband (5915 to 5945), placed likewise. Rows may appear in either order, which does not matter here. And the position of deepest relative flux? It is 5891.81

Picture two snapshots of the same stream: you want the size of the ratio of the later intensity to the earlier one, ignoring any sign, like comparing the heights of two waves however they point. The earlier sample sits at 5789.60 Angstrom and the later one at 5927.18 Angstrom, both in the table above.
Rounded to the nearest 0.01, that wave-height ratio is 0.99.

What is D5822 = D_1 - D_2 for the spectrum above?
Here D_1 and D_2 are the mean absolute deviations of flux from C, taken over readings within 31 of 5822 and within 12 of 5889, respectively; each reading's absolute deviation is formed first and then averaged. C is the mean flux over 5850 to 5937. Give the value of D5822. -0.18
